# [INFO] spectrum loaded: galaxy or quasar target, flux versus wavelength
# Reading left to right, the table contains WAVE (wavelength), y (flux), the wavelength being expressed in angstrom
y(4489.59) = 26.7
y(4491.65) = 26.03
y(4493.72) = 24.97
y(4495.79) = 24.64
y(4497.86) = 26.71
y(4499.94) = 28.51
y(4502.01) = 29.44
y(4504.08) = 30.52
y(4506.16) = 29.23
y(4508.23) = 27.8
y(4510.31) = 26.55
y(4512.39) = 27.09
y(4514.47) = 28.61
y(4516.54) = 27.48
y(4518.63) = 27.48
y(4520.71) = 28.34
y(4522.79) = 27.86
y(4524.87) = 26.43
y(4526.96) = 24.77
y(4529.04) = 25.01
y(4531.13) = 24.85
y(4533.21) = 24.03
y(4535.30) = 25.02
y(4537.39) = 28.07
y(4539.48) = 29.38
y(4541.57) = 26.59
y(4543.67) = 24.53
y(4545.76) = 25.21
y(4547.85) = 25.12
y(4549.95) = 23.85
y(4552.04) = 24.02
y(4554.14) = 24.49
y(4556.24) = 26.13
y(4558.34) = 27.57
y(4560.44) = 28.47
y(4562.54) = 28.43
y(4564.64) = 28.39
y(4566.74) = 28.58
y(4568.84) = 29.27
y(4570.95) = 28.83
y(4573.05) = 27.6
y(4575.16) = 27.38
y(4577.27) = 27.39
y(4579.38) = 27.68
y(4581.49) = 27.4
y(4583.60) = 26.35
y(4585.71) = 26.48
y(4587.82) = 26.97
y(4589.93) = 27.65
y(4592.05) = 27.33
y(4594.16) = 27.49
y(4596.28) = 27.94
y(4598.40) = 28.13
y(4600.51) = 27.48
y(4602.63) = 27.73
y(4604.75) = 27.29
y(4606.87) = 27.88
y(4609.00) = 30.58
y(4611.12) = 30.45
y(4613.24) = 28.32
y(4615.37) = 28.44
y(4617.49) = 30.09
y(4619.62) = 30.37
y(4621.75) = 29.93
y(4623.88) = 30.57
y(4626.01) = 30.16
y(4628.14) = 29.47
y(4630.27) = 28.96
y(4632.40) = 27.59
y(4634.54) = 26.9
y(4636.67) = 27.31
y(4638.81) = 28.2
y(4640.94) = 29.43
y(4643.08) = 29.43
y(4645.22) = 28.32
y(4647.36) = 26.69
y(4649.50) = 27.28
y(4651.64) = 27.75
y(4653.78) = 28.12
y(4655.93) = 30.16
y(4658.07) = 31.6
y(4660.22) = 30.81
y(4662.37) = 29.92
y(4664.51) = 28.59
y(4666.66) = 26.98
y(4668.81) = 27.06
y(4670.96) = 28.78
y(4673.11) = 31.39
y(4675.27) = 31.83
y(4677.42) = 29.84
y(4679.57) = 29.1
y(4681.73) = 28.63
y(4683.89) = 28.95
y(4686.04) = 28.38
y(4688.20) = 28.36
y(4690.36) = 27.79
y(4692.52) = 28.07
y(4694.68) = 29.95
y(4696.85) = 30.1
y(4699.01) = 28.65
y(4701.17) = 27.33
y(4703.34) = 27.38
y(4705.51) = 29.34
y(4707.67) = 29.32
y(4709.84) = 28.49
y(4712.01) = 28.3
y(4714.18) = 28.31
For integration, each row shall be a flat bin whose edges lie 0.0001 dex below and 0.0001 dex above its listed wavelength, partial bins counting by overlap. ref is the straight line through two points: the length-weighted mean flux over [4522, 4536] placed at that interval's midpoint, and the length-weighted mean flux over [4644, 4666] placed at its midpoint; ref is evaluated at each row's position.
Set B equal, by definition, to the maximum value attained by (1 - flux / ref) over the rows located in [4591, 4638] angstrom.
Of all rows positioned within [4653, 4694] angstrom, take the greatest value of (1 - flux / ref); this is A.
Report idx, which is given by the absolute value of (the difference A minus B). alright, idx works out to 0.03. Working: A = 0.077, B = 0.05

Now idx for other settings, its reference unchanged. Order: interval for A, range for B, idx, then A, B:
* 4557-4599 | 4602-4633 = 0.00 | 0.021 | 0.02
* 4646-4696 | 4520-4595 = 0.01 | 0.077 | 0.08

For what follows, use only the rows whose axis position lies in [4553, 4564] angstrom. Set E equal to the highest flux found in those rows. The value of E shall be 28.47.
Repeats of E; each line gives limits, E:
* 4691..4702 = 30.1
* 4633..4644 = 29.43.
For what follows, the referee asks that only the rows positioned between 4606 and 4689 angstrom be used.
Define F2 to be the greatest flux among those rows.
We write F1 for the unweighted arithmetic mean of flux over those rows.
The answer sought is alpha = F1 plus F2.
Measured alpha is 60.9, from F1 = 29.0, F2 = 31.83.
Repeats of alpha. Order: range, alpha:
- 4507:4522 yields 56.2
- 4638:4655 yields 57.6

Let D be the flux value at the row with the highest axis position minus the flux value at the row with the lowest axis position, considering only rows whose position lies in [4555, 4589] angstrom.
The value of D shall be 0.8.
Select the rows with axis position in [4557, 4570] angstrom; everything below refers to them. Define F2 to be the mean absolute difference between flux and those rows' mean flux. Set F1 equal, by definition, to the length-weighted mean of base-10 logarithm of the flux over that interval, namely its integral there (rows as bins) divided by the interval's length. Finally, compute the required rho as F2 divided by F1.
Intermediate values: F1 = 1.453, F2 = 0.3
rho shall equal 0.22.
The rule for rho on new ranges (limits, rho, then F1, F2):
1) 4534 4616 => 0.83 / 1.436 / 1.2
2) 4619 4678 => 0.89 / 1.462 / 1.3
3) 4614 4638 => 0.77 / 1.462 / 1.1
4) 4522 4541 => 1.12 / 1.417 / 1.6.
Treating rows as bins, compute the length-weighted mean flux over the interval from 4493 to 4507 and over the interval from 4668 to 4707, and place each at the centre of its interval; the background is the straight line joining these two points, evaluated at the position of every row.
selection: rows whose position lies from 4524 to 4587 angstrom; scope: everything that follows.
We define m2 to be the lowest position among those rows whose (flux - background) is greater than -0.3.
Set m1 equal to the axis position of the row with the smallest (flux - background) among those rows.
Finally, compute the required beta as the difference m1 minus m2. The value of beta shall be 12.6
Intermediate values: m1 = 4549.95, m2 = 4537.39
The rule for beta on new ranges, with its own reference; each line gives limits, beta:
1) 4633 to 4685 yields 6.4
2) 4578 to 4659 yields 49.0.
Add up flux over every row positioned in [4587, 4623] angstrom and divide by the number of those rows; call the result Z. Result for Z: 28.5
